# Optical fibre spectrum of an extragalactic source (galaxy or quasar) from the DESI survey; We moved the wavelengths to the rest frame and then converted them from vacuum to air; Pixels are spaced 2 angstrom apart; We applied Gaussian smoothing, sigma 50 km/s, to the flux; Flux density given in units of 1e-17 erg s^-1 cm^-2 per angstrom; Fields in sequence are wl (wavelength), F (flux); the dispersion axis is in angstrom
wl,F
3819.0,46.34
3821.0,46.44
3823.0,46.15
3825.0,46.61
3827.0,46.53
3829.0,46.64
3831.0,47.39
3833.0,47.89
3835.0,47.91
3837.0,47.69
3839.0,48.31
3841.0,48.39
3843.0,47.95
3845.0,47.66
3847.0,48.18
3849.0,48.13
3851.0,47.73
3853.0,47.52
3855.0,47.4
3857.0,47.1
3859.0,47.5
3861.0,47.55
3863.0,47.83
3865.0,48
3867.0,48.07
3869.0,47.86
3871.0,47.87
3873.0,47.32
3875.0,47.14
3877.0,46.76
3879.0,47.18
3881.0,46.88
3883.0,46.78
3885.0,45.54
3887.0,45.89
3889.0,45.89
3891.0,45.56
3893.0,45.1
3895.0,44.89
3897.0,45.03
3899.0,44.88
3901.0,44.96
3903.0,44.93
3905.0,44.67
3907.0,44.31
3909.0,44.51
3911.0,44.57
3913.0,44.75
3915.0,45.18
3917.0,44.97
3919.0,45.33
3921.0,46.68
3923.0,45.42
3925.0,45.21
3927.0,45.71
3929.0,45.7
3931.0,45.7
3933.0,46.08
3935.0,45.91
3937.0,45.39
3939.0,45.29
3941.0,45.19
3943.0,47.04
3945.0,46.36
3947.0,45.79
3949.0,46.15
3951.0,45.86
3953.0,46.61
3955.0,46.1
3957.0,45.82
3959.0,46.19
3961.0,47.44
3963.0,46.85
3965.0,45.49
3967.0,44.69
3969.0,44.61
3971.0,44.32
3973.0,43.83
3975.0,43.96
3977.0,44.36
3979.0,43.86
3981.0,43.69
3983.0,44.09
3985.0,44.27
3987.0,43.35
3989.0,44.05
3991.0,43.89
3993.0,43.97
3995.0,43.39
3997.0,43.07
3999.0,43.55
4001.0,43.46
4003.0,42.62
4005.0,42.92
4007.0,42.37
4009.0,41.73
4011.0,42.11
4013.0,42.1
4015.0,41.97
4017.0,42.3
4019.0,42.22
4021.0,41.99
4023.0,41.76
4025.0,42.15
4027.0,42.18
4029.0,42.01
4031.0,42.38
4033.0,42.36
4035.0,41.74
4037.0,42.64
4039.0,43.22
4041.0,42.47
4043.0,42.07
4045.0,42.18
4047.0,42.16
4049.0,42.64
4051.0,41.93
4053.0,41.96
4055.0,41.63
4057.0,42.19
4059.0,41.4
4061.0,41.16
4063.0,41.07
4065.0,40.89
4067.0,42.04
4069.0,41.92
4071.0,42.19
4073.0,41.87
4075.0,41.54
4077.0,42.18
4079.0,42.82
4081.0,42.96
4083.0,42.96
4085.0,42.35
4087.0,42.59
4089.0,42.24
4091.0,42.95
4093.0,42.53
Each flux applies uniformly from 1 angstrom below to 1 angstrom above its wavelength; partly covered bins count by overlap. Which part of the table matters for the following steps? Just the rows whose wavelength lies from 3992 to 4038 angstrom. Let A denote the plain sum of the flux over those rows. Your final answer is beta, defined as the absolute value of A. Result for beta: 977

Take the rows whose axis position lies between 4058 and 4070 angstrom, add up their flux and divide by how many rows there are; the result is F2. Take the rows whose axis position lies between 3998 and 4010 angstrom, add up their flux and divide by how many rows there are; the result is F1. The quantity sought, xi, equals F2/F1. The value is 0.97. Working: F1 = 42.8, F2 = 41.4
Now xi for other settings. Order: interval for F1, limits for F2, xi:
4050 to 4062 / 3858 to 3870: 1.15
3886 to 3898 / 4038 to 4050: 0.94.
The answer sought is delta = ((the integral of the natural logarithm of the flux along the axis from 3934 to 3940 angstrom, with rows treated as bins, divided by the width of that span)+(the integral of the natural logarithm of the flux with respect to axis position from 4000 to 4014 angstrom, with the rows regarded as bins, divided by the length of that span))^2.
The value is 57.26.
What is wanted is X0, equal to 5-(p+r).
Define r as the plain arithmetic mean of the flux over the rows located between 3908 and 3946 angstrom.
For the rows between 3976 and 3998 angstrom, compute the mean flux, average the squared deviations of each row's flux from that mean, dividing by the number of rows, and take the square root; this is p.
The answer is -40.9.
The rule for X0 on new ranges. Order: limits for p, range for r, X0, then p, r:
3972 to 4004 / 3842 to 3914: -41.9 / 0.44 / 46.5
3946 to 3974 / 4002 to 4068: -38.1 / 0.98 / 42.1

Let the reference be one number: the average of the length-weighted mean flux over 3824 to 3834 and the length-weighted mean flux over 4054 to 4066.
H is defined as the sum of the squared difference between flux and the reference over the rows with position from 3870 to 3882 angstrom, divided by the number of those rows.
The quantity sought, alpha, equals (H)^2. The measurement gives 82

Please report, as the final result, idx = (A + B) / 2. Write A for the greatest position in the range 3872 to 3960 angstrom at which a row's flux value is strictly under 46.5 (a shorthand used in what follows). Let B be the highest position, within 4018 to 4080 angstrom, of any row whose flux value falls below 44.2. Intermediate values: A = 3959.0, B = 4079.0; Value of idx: 4019 angstrom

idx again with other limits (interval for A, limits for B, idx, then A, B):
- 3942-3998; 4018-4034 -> 4015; 3997.0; 4033.0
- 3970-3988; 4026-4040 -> 4013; 3987.0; 4039.0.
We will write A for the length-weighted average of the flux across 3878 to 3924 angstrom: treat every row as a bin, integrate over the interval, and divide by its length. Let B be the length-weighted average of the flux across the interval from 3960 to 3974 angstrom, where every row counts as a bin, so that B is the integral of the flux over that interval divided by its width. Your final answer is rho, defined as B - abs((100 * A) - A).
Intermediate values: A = 45.4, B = 45.3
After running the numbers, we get -4448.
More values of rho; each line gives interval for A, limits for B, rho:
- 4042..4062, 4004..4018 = -4109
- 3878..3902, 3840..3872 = -4478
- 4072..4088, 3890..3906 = -4153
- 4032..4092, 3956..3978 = -4127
